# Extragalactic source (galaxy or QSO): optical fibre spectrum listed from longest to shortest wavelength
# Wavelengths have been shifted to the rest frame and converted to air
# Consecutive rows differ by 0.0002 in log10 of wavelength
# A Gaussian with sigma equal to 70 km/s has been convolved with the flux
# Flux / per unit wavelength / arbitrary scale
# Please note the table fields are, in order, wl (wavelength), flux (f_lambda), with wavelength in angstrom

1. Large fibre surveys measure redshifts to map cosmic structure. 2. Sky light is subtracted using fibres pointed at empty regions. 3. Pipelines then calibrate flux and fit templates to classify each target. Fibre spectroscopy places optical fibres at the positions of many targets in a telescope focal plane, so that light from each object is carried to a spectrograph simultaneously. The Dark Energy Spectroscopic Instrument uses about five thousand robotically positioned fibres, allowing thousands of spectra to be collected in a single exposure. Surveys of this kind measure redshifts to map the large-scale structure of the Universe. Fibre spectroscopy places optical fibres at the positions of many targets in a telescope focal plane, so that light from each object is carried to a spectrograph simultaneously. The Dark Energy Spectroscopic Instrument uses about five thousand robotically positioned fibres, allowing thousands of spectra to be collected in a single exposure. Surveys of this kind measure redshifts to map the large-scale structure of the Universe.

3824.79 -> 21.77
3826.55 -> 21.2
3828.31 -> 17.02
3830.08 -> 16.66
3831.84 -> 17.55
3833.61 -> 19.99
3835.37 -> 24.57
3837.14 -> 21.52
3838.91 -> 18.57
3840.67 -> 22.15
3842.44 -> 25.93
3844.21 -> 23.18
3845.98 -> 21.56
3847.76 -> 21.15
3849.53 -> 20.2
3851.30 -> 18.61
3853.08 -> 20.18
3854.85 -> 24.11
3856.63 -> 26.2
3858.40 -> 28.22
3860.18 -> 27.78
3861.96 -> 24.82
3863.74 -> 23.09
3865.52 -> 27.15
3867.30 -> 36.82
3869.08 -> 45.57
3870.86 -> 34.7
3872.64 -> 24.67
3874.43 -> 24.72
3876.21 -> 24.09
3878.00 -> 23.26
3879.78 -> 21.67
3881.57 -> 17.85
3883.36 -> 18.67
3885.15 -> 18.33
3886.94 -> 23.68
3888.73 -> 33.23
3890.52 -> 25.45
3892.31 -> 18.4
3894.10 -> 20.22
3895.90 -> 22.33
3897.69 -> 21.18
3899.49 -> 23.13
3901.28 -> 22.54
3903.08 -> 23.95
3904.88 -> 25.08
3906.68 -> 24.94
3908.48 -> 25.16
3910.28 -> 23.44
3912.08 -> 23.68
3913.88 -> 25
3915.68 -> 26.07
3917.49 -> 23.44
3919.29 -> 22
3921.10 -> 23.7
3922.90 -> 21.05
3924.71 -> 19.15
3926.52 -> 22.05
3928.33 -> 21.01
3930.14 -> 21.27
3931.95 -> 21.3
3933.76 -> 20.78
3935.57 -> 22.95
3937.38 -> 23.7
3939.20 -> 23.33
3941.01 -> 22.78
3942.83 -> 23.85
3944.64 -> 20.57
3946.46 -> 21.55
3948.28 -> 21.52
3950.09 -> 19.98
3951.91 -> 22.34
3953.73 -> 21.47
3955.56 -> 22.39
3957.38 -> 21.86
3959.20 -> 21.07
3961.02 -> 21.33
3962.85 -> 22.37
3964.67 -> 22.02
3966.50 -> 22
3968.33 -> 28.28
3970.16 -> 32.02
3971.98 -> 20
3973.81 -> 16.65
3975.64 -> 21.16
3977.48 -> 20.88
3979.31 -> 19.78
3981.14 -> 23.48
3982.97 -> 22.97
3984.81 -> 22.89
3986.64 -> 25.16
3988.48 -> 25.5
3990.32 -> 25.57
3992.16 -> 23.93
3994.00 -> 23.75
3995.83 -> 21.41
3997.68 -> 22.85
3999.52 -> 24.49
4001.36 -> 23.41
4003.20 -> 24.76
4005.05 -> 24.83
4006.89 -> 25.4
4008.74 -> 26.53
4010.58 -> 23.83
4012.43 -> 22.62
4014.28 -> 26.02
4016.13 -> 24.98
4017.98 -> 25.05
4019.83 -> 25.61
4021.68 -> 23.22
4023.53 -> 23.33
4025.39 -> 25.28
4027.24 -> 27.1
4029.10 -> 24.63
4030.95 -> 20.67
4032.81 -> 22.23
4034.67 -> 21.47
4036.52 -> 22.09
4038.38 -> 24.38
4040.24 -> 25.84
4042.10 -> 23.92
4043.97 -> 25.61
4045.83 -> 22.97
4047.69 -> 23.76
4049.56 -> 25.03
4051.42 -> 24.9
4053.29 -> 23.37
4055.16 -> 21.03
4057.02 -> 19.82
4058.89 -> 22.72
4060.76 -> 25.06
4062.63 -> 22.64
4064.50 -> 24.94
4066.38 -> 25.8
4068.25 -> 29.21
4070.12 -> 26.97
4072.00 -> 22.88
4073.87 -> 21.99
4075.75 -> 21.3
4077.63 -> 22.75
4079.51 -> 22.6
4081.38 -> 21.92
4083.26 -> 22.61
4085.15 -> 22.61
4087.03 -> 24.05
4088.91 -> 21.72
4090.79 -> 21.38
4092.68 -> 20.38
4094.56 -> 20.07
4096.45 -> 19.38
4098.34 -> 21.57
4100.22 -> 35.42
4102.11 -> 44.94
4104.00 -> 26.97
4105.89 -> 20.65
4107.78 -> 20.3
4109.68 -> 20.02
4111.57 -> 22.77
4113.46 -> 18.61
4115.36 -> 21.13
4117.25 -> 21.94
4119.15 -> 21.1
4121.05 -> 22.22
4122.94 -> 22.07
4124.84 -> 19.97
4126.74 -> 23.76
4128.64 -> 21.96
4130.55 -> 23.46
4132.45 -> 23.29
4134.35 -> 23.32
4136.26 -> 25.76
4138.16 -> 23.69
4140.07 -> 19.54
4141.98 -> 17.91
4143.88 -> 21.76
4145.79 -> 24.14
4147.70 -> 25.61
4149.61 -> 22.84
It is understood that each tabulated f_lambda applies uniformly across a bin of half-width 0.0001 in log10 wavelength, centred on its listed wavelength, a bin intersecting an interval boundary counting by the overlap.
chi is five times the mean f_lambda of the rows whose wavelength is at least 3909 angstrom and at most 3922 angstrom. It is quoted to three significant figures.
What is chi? 120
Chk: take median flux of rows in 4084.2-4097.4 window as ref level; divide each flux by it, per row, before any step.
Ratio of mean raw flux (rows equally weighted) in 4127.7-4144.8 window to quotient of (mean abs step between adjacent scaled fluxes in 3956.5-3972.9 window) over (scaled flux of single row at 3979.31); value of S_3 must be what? 144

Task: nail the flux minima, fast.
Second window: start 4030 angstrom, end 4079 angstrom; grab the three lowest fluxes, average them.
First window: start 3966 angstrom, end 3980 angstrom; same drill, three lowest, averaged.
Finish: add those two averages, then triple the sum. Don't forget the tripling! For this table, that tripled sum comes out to 118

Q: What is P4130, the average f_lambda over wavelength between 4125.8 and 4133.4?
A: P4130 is 23.1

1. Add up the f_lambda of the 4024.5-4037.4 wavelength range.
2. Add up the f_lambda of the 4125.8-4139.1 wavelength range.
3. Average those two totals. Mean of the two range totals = 164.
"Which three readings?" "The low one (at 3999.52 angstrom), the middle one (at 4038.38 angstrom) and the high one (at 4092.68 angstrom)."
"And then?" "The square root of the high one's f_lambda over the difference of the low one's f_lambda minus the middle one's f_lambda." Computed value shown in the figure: 14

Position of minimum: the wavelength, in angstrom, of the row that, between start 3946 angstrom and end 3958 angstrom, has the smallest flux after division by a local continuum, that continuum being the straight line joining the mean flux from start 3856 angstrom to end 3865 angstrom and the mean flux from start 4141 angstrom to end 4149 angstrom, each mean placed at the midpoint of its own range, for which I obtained 3950.09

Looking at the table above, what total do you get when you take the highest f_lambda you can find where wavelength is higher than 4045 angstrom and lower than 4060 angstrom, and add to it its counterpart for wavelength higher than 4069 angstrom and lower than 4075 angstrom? 52.0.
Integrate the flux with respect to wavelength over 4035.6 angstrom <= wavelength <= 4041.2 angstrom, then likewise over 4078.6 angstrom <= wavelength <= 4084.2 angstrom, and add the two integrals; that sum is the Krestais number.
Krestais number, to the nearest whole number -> 261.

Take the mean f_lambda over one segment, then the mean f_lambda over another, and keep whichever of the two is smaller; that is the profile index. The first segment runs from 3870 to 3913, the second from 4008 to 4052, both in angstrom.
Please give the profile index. 23.5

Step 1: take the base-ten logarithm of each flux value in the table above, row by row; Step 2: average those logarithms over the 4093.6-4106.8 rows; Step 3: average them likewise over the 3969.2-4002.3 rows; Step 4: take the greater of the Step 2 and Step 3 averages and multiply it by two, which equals 2.82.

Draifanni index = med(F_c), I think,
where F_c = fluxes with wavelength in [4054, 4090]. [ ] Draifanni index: 22.6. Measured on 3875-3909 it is 23.1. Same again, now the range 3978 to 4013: 23.8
